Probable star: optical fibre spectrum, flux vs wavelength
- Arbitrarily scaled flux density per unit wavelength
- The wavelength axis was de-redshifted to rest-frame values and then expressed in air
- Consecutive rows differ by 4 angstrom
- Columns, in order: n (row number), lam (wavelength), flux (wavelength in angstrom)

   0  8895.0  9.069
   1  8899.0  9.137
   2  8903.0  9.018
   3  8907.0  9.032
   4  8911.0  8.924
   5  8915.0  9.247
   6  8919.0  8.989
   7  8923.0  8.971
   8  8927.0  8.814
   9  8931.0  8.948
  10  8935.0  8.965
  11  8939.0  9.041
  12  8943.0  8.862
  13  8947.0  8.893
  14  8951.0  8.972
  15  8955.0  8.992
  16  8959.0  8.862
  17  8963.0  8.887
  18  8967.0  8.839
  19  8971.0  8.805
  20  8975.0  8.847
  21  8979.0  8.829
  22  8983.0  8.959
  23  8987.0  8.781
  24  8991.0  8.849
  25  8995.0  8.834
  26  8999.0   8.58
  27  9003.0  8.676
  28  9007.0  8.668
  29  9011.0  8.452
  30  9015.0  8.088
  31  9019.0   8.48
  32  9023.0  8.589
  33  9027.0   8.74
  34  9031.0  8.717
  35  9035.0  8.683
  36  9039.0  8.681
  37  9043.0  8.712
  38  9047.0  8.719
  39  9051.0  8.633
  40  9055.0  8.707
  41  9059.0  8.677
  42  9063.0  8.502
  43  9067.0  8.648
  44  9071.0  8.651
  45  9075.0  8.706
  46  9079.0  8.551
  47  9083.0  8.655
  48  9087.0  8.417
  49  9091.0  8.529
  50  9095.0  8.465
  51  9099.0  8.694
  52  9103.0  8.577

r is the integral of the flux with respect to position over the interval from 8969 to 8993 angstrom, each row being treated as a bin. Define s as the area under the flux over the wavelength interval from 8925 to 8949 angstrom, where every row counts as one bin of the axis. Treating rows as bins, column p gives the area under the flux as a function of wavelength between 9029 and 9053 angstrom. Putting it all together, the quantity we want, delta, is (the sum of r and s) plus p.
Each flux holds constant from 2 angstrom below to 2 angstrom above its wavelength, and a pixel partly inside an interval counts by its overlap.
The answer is 635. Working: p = 209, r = 212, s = 214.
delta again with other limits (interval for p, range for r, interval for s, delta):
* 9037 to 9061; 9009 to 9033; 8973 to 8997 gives 625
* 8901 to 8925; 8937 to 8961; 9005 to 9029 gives 635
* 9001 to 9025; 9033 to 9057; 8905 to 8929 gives 628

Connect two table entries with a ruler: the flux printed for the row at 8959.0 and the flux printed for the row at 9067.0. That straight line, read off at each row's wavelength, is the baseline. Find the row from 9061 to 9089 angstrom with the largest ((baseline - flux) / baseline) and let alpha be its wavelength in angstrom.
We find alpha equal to 9087.0 angstrom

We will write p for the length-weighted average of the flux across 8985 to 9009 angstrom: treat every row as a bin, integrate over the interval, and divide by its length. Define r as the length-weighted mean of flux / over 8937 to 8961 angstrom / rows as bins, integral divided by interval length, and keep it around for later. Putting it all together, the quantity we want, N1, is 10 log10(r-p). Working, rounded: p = 8.73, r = 8.94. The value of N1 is -7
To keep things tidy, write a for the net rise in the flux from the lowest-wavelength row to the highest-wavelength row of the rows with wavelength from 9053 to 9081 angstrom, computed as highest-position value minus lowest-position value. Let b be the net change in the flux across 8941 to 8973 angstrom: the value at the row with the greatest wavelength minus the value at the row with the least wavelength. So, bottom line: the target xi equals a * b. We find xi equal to 0.009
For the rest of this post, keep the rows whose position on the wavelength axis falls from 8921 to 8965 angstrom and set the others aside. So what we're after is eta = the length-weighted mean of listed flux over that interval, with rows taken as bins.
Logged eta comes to 8.93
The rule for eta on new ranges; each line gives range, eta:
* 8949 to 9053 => 8.73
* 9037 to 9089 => 8.64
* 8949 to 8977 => 8.89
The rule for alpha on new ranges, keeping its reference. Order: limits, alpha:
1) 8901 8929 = 8927.0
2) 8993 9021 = 9015.0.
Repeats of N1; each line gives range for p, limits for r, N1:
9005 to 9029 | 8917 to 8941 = -3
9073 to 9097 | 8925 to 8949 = -4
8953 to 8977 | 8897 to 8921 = -7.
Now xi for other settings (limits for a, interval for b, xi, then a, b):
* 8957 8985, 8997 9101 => 0.011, 0.10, 0.11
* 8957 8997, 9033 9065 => 0.005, -0.03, -0.18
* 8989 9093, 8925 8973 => 0.003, -0.32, -0.01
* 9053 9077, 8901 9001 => 0.000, 0.00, -0.44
